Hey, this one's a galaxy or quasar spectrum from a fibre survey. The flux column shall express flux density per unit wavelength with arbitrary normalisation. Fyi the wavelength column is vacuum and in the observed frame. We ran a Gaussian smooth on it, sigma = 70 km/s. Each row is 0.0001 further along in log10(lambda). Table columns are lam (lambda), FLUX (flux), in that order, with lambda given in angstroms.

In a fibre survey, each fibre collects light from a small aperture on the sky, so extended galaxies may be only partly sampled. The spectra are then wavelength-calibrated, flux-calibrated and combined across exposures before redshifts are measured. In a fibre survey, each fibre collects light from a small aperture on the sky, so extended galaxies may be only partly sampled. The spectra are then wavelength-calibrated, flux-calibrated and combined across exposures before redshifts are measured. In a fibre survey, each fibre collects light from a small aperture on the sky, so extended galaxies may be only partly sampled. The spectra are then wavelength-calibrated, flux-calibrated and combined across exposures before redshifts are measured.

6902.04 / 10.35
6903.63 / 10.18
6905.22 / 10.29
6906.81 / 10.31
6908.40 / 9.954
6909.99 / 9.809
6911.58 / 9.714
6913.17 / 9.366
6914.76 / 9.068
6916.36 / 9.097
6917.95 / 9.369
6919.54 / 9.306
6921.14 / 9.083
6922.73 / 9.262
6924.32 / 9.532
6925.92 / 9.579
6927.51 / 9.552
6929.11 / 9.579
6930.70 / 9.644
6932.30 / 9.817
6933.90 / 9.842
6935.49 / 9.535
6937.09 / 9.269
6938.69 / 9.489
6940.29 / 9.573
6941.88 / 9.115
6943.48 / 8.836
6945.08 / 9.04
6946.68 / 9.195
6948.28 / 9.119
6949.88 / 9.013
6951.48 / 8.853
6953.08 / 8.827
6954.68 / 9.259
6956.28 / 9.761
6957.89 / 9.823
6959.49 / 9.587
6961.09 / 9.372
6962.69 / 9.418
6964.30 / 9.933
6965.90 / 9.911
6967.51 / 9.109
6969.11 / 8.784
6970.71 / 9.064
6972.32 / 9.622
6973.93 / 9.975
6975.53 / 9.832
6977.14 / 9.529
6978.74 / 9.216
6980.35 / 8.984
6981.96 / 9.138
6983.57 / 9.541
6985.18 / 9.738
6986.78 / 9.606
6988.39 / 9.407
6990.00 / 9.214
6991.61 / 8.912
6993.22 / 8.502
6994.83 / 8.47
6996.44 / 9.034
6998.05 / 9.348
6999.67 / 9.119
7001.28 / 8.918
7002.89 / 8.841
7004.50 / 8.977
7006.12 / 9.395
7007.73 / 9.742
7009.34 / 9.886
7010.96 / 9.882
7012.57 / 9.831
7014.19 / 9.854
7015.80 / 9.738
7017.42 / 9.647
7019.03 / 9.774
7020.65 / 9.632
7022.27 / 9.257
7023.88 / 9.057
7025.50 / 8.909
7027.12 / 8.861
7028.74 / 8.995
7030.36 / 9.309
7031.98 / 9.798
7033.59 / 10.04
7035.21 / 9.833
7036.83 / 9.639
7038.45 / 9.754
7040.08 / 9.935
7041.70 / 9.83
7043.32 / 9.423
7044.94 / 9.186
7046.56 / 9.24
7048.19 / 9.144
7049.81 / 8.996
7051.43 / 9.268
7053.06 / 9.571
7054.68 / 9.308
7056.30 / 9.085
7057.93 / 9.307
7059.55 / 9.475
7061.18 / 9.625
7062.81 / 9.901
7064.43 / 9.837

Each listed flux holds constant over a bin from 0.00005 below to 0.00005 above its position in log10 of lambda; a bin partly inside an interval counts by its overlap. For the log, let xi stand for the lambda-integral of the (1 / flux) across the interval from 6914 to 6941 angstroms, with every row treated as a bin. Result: 2.86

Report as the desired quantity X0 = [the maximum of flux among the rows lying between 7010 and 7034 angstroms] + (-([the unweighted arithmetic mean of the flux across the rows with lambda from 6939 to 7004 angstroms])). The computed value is 0.78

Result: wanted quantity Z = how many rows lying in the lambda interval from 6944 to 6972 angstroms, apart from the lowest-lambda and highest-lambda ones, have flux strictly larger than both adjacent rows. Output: 3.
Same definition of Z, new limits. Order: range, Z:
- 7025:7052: 3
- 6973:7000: 2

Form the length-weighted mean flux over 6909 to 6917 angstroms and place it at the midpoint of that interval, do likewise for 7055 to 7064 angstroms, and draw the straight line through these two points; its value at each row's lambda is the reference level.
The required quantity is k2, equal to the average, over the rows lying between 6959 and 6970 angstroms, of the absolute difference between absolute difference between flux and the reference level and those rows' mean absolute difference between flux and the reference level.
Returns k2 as 0.20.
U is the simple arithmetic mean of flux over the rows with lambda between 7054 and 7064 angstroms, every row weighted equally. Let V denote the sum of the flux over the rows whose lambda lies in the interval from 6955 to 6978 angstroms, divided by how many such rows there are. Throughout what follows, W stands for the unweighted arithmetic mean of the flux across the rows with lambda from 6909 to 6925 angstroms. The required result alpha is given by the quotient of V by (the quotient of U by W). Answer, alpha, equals 9.5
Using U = 9.45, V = 9.55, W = 9.36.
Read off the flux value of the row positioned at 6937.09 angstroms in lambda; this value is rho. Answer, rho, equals 9.269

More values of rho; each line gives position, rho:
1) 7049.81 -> 8.996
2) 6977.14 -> 9.529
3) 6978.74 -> 9.216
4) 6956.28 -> 9.761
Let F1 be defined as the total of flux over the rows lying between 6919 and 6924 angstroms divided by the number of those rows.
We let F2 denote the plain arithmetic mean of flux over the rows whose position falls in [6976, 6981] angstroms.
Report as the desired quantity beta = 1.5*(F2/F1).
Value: 1.50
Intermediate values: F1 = 9.2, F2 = 9.24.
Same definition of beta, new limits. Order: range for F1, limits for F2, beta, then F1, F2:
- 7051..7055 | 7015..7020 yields 1.55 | 9.4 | 9.72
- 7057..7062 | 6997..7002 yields 1.45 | 9.5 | 9.13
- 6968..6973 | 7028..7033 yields 1.53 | 9.2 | 9.37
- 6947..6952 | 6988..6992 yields 1.53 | 9.0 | 9.18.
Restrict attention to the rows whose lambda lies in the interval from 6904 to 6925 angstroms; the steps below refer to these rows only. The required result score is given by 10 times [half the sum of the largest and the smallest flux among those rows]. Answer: 96.9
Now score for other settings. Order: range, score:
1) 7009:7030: 93.7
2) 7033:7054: 95.2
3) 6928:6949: 93.4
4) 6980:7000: 91.0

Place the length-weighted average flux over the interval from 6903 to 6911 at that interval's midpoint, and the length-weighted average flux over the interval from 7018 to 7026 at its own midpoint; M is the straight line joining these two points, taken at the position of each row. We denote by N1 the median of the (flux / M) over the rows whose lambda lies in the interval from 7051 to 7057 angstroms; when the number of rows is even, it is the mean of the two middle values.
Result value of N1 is 1.01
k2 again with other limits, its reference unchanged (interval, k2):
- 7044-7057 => 0.10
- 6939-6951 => 0.11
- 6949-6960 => 0.14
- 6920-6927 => 0.08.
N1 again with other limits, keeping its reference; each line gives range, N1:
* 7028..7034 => 1.03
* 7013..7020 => 1.04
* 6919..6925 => 0.93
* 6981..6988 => 1.00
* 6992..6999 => 0.92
